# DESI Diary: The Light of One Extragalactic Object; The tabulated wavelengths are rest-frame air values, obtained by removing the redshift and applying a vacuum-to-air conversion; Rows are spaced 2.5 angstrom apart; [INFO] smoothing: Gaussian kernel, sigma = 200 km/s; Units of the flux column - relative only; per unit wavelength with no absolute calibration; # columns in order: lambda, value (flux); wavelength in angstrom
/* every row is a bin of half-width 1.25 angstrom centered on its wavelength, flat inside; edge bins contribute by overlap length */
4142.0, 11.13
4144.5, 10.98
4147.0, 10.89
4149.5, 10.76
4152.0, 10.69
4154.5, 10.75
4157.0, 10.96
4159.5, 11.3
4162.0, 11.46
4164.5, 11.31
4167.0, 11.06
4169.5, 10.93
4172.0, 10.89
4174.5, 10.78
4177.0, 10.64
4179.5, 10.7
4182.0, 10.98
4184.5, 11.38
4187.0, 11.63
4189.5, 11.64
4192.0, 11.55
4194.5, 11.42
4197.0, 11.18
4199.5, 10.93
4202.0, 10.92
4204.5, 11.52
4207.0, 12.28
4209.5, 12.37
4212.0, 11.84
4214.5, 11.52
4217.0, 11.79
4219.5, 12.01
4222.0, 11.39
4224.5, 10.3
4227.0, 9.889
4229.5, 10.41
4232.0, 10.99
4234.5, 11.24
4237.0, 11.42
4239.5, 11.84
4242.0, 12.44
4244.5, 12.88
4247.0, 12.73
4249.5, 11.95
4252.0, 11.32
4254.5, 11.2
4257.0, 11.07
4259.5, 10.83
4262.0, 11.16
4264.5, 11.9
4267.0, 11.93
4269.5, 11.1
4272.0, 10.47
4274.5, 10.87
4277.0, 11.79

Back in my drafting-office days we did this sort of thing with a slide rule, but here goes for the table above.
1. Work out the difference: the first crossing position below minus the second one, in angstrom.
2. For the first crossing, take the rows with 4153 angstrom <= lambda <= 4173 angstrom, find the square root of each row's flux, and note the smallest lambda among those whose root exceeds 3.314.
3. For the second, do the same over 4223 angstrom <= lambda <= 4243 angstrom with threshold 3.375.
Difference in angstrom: -77.5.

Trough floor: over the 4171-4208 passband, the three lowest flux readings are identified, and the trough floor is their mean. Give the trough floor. 10.7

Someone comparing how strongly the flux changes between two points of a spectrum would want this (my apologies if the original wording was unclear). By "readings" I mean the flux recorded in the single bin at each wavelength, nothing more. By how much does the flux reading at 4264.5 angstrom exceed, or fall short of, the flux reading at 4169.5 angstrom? 0.97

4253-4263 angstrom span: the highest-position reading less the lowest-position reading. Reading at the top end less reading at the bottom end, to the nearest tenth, 0.0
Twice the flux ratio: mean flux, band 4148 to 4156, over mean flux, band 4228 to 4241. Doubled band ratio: 1.92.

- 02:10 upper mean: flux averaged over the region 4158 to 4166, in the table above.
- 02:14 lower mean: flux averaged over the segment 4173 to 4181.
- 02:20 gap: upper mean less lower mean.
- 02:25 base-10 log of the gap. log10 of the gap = -0.2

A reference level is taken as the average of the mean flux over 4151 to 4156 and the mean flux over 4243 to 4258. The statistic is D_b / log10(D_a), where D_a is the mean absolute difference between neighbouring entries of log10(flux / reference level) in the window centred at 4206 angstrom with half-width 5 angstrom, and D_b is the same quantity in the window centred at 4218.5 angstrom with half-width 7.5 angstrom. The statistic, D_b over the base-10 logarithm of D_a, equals -0.011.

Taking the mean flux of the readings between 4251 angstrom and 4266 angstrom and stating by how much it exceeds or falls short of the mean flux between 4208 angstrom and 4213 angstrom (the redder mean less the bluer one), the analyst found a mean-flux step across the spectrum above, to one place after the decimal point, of -0.9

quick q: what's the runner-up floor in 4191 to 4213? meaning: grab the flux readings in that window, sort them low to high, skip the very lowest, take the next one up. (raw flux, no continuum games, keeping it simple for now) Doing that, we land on 10.93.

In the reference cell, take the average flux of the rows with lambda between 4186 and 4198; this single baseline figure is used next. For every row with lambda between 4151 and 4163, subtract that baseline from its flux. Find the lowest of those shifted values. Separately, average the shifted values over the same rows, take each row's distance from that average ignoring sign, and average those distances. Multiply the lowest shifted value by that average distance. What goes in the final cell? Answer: -0.22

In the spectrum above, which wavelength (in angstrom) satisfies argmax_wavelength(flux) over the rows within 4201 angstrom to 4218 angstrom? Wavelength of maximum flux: 4209.5 angstrom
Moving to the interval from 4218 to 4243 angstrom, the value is 4242.0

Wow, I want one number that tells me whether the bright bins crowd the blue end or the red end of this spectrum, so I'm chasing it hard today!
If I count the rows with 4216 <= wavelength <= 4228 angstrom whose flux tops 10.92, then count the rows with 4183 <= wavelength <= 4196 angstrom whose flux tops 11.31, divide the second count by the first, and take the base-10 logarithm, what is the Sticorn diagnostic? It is 0.22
